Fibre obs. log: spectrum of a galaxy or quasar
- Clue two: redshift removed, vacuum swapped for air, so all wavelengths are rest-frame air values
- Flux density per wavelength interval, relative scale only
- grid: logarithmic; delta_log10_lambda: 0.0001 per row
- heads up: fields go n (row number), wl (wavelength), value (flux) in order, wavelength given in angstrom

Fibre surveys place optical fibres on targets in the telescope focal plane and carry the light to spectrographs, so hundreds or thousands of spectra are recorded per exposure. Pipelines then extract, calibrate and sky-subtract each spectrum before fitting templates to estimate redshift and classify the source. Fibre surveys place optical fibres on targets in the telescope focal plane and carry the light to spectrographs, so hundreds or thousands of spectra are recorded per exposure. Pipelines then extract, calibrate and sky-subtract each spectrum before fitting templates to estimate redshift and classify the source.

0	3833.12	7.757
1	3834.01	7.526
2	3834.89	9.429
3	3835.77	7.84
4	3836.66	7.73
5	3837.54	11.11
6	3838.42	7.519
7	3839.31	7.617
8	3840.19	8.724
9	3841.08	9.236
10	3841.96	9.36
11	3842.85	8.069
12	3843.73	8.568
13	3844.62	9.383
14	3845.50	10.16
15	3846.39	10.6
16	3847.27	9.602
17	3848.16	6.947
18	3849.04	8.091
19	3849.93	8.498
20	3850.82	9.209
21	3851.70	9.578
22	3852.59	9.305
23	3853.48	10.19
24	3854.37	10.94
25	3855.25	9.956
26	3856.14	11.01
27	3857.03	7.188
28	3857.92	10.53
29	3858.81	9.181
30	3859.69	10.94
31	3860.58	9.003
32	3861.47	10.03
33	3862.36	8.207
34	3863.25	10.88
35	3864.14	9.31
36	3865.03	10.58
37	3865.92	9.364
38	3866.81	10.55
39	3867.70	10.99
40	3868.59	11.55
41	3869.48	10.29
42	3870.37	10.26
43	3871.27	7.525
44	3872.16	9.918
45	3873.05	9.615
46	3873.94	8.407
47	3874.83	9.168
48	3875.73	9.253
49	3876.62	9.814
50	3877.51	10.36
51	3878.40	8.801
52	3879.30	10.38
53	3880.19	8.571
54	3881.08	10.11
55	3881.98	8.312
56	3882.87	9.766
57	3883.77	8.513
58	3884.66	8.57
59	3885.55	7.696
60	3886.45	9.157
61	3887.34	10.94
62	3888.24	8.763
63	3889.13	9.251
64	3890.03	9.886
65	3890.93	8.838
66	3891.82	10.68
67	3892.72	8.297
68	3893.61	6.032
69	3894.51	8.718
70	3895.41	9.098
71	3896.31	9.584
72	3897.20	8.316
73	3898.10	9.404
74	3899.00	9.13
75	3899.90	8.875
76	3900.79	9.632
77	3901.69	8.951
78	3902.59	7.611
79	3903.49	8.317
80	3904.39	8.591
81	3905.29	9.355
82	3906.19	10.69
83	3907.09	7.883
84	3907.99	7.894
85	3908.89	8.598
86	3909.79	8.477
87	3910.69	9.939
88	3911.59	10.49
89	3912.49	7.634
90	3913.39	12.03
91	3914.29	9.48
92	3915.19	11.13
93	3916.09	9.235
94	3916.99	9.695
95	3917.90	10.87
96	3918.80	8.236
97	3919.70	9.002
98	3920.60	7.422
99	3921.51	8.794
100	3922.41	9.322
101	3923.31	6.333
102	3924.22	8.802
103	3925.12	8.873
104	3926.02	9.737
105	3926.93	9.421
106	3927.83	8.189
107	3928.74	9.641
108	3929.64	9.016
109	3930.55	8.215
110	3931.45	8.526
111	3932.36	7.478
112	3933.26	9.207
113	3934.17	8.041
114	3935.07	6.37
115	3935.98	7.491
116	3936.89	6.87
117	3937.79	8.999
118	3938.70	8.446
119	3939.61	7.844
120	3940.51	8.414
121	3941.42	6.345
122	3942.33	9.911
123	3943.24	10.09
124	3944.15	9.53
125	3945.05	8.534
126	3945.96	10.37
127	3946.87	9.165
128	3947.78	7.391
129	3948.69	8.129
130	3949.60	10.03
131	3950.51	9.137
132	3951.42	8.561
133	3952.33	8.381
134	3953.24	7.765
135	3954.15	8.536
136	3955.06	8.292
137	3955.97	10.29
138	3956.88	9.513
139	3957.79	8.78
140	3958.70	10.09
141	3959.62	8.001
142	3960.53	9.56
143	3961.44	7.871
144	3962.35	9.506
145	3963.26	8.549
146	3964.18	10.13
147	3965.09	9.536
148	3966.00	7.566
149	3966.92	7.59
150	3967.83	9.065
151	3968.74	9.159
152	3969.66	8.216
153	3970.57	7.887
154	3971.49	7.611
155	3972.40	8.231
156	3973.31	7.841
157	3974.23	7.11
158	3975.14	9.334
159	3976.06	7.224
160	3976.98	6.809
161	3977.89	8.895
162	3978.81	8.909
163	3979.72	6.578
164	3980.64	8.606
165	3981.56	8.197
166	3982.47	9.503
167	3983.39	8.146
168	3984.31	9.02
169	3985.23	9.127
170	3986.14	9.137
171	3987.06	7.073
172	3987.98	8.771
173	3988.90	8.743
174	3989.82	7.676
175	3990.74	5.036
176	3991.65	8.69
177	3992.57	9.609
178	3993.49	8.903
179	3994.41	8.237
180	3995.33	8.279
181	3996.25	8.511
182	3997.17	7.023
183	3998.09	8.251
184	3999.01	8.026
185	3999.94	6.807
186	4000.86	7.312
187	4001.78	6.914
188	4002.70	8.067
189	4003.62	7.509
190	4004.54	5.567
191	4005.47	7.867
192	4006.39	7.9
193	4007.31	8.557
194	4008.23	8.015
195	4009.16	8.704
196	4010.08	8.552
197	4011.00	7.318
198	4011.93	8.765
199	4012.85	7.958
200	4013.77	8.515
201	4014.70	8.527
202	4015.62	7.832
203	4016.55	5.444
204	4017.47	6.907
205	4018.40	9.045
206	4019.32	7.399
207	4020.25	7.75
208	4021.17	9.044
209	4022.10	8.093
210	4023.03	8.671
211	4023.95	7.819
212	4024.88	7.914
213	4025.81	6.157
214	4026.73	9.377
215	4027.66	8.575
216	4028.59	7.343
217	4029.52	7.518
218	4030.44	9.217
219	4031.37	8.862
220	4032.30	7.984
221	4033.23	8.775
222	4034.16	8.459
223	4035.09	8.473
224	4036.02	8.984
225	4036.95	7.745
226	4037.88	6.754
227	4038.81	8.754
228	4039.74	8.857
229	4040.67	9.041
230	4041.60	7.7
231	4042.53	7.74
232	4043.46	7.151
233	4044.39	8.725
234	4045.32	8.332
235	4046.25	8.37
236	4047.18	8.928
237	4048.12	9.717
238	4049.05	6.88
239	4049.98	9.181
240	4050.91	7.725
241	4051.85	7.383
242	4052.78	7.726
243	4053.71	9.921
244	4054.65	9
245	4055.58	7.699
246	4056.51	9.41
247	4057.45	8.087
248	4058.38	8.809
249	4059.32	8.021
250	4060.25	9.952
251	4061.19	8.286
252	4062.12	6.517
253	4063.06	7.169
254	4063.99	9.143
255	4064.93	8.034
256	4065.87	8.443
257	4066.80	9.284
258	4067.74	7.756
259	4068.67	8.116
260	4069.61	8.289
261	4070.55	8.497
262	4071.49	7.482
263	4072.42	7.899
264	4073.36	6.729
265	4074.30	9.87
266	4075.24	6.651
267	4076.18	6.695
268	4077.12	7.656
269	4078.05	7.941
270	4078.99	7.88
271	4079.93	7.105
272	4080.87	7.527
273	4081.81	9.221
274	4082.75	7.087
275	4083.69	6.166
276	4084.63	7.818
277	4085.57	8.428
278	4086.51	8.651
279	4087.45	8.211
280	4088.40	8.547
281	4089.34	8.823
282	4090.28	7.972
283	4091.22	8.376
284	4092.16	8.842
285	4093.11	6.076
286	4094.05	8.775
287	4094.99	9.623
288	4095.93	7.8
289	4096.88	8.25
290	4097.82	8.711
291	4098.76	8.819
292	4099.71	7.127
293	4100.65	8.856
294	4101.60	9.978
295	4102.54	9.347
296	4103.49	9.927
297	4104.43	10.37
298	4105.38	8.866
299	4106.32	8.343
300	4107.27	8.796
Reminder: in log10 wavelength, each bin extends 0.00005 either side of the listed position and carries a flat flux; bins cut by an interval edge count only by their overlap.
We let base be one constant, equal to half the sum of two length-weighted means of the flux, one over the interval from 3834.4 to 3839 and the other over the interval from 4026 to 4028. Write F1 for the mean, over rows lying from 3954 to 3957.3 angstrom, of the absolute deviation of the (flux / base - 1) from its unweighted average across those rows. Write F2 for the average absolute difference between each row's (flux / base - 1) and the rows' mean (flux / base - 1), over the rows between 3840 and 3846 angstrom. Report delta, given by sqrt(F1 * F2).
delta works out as 0.072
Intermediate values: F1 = 0.086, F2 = 0.061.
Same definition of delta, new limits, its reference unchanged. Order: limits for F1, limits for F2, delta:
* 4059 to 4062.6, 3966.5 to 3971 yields 0.085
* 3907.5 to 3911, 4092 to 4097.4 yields 0.083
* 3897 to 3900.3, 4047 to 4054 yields 0.067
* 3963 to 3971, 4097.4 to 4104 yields 0.082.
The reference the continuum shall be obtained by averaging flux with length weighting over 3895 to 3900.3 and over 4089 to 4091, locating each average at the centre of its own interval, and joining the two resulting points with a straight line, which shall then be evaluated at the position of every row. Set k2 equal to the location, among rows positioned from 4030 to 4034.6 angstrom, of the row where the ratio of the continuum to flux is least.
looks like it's 4030.44 angstrom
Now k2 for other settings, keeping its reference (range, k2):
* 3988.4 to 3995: 3992.57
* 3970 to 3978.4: 3975.14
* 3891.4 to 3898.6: 3891.82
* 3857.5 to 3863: 3859.69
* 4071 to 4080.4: 4074.30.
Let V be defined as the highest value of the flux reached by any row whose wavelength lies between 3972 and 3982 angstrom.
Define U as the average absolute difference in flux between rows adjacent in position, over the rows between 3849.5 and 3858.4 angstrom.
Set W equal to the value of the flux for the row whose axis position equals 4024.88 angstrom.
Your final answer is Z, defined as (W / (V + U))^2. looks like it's 0.5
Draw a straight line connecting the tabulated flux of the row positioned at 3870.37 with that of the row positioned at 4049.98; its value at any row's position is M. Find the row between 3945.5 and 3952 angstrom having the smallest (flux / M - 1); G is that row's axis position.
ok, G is 3947.78 angstrom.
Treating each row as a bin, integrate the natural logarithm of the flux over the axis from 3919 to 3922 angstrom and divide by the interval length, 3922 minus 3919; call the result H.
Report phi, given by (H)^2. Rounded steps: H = 2.13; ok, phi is 4.5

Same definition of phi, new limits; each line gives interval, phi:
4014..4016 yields 4.4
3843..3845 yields 4.7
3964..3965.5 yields 5.2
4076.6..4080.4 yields 4.1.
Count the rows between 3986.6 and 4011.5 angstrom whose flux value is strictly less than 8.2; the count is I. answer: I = 15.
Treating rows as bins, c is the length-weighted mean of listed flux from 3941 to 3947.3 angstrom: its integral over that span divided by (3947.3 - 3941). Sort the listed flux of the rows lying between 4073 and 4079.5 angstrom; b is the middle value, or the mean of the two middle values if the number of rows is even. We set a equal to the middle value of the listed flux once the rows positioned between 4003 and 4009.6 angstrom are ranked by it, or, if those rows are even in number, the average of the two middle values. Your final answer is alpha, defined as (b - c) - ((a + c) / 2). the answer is -10.0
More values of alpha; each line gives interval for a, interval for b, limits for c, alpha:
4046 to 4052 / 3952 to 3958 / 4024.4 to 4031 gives -7.7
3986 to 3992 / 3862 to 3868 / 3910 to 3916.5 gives -8.7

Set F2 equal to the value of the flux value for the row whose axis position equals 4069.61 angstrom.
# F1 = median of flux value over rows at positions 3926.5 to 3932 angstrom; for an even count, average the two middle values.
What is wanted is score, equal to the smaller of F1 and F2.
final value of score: 8.29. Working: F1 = 8.8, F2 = 8.289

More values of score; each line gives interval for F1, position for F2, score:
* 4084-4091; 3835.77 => 7.84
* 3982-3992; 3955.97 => 8.74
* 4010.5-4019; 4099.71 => 7.13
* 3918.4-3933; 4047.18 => 8.80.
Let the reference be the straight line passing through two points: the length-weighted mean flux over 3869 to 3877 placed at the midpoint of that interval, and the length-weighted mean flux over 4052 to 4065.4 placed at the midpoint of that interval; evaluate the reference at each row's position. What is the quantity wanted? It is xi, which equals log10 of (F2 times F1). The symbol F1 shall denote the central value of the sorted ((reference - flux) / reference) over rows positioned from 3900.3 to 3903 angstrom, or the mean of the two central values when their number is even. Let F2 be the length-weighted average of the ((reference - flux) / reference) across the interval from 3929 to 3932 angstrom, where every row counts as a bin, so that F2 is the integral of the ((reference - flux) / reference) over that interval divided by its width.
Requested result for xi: -2.9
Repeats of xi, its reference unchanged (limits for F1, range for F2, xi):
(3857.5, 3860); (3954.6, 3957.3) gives -2.2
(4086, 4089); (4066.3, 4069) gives -3.6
